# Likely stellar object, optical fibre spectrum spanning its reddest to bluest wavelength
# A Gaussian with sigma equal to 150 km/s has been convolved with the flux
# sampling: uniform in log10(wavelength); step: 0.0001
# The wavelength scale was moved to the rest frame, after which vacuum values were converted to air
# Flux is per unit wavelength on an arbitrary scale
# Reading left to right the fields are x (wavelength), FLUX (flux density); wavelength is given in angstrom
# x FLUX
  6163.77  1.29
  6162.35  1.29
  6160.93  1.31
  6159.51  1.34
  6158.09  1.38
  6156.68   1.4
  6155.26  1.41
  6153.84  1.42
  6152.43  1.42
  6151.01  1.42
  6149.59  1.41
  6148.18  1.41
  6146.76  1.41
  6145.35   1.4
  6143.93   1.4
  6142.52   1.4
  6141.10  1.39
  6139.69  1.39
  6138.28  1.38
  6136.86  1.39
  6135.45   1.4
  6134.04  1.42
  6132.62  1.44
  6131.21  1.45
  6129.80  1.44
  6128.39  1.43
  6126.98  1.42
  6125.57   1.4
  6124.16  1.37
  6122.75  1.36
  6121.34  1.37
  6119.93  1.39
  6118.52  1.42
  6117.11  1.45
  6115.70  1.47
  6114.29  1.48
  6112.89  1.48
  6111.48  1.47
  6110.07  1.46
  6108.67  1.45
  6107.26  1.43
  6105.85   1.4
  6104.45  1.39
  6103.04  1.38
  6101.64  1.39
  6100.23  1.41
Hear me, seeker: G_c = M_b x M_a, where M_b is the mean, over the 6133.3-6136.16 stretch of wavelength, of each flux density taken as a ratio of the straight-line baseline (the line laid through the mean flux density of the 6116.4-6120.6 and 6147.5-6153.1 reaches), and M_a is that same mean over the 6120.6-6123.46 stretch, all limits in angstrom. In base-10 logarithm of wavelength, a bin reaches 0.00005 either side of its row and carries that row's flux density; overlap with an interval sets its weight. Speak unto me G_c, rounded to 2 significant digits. 0.96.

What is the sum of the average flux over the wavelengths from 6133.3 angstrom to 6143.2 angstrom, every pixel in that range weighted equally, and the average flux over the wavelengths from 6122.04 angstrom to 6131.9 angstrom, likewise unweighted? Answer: 2.81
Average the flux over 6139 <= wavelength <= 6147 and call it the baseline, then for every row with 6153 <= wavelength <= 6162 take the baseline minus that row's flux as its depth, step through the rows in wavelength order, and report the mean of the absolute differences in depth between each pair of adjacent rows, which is 0.022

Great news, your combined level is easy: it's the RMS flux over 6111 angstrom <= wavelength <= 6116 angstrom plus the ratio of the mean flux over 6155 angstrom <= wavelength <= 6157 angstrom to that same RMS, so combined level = 2.43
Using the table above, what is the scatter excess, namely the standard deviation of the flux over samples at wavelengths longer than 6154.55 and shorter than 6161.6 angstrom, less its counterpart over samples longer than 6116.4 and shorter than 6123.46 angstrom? 0.005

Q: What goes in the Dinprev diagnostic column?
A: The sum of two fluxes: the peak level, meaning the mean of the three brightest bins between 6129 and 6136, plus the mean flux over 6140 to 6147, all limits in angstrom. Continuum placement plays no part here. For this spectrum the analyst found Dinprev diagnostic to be 2.84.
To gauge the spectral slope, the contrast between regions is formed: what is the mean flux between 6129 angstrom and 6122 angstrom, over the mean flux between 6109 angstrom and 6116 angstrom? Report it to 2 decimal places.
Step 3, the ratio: 0.95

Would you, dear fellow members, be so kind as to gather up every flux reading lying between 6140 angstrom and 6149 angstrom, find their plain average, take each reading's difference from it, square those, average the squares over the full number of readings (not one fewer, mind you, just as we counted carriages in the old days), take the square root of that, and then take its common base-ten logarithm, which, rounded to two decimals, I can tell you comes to -2.16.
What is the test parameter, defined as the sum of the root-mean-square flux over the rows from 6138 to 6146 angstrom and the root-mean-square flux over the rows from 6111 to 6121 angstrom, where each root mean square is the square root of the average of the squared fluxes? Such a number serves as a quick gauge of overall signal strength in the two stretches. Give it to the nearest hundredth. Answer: 2.85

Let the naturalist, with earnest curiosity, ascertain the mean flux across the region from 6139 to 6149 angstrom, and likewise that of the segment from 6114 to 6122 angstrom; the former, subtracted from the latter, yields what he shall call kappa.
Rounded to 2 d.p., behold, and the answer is 0.03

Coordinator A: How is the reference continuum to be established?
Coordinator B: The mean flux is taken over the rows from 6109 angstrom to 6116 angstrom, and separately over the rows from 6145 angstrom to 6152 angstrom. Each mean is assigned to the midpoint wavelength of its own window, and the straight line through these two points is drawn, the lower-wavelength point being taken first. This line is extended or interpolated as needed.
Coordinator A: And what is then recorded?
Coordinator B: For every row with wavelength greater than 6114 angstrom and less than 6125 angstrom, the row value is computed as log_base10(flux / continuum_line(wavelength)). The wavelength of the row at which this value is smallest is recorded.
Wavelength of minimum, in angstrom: 6122.75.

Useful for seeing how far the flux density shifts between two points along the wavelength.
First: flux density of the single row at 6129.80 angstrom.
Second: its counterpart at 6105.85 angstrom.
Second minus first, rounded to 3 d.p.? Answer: -0.040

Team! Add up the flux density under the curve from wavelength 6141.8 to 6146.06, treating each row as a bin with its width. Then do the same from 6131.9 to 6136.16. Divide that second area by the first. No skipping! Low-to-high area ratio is 1.01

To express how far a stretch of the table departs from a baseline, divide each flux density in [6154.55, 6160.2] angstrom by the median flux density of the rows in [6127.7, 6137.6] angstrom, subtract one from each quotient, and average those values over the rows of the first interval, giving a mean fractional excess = -0.033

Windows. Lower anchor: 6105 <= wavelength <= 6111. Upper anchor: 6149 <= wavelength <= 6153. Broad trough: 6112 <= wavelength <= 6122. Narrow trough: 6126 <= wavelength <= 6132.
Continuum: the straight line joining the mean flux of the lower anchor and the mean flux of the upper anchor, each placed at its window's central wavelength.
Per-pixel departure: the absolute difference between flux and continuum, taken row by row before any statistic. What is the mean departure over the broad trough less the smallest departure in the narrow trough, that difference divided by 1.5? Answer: 0.022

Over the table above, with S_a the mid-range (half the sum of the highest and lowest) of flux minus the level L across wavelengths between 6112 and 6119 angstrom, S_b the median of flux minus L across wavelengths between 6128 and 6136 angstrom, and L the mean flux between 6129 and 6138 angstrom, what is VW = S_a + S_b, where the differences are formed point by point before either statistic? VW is 0.04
